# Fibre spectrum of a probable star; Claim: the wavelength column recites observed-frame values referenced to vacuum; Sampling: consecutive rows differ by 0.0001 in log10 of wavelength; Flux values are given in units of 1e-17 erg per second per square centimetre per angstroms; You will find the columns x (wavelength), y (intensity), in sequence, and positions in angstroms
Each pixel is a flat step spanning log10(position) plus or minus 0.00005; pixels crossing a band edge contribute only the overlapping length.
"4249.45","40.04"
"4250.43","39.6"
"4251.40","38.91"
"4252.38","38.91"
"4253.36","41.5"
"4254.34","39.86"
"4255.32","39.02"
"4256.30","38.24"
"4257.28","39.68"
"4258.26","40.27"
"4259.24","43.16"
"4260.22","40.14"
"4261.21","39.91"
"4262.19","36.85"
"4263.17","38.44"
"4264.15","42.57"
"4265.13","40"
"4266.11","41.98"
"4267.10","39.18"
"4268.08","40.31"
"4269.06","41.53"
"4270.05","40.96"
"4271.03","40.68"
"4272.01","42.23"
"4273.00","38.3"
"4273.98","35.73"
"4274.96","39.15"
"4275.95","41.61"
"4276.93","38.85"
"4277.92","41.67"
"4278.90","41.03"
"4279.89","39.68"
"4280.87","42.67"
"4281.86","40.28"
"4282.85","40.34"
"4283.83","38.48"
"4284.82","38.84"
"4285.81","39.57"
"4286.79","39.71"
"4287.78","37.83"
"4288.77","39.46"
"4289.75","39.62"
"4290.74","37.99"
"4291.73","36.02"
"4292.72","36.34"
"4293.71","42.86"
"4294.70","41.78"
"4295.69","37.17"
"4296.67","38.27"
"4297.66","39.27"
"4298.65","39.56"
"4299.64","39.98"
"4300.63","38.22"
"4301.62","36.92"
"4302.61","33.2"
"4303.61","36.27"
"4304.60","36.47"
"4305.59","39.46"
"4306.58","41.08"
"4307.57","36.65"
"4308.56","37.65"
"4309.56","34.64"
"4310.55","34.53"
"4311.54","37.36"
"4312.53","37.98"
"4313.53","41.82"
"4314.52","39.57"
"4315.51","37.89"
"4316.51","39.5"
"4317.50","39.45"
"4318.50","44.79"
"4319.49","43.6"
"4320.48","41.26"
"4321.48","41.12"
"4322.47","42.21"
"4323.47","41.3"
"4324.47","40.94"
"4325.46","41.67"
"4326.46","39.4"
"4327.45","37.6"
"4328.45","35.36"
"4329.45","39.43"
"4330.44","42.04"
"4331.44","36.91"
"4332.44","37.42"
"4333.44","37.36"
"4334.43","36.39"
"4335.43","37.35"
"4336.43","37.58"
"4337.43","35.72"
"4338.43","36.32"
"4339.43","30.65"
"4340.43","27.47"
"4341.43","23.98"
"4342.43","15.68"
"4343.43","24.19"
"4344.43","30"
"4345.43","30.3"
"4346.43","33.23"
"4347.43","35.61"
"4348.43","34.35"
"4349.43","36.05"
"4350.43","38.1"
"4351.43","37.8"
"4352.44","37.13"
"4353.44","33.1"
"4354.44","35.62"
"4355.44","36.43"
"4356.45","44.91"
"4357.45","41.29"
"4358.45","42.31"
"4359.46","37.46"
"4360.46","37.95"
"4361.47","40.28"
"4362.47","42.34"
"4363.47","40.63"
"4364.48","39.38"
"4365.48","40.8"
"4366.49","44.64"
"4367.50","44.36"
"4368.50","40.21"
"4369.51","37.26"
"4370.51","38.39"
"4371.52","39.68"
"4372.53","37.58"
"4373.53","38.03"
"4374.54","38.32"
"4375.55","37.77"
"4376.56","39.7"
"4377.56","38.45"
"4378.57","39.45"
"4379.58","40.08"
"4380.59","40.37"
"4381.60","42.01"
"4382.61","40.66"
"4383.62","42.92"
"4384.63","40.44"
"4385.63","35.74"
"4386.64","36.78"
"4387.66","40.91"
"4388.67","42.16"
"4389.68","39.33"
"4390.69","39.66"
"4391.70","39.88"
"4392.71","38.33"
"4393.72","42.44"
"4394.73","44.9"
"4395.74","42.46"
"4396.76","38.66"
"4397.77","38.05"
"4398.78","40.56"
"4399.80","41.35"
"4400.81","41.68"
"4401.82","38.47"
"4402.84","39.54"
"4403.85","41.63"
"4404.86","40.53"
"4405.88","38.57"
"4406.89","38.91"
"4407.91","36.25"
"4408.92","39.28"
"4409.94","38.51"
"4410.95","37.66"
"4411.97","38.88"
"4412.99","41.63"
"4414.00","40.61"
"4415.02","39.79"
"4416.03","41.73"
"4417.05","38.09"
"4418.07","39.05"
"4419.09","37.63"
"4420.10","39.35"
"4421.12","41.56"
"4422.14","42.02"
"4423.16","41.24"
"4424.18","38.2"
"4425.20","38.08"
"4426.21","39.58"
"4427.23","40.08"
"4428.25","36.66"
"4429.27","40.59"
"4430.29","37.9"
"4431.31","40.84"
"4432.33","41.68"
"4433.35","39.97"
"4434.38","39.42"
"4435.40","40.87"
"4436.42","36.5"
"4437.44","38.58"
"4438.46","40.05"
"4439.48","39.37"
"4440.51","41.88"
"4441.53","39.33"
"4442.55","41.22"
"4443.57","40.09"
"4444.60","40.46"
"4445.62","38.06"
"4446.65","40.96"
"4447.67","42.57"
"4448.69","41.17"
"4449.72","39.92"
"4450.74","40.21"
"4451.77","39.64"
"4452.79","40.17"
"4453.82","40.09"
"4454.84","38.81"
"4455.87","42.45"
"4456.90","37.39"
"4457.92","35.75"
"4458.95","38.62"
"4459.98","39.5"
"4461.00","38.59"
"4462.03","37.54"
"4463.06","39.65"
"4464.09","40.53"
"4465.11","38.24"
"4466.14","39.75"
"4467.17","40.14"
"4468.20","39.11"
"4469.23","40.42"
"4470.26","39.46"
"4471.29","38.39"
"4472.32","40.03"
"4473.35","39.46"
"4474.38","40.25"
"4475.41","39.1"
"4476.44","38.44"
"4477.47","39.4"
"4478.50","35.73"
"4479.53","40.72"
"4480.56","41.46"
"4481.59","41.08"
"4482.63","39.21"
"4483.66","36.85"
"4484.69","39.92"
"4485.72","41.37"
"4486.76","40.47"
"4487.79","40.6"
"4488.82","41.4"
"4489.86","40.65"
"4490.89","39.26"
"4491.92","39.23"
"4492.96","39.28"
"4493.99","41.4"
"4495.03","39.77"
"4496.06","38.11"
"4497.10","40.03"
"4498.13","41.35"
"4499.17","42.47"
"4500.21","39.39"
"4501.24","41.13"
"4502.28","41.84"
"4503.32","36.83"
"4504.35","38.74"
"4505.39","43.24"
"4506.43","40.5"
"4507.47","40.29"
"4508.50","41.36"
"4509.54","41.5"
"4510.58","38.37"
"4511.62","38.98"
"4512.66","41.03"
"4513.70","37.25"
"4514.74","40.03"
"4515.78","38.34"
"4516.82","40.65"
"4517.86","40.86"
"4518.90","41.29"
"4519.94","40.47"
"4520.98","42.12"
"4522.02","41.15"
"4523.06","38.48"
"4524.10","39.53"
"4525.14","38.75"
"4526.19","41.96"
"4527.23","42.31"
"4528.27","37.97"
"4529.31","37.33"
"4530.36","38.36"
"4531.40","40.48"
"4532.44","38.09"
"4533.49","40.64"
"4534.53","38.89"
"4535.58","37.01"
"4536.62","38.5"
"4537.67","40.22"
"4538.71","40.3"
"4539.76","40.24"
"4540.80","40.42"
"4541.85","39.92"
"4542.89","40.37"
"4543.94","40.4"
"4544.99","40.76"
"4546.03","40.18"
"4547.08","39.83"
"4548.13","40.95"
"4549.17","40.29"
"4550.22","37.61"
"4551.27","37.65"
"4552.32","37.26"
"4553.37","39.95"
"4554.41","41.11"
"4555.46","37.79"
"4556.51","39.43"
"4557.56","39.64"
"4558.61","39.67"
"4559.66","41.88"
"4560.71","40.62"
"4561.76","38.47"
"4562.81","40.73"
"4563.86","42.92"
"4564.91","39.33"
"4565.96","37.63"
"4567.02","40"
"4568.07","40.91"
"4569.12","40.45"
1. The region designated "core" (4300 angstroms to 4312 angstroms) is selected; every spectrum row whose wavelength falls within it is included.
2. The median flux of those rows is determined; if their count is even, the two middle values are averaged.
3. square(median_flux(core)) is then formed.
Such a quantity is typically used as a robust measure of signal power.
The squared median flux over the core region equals 1353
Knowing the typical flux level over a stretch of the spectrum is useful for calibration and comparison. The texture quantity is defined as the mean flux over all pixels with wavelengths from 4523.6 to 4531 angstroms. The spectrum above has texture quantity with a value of 39.5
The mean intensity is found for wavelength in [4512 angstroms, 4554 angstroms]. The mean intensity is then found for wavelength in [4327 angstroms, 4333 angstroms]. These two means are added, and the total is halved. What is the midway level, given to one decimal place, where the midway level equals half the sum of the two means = 38.9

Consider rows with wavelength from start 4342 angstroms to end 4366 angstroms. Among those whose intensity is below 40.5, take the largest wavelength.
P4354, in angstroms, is 4364.48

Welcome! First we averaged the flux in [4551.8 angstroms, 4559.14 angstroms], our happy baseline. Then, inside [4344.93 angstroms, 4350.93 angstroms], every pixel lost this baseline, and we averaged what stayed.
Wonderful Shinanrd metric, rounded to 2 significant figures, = -4.7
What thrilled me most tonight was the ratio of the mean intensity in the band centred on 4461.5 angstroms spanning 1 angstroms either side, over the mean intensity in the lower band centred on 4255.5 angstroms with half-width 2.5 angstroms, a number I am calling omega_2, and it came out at 0.96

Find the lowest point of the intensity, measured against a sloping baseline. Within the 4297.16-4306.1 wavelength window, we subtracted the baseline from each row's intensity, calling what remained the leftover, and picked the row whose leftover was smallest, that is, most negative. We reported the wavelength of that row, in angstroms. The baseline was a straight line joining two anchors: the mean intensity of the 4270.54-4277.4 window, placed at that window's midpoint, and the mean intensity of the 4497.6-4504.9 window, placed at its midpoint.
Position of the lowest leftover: 4302.61 angstroms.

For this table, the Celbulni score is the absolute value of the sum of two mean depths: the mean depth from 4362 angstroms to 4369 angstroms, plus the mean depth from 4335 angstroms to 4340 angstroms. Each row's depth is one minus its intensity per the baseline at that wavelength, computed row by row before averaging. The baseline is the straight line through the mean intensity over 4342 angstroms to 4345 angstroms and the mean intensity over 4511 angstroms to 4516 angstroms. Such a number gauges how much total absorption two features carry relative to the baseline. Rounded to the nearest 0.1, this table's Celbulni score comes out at 1.2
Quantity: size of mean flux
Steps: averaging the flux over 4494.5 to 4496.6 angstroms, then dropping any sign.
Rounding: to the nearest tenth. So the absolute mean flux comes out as 38.9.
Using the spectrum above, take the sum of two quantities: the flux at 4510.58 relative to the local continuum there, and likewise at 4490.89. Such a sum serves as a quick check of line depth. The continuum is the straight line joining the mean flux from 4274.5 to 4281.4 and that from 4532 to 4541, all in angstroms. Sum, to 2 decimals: 1.96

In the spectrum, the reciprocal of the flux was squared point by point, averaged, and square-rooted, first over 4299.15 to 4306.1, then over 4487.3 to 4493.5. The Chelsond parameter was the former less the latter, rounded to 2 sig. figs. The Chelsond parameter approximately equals 0.0020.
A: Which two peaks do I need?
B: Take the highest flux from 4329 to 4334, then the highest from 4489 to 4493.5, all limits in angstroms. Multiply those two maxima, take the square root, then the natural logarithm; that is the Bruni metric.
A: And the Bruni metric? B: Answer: 3.72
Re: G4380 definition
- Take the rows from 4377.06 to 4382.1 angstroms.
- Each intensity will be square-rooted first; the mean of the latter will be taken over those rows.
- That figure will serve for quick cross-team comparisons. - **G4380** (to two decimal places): 6.33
